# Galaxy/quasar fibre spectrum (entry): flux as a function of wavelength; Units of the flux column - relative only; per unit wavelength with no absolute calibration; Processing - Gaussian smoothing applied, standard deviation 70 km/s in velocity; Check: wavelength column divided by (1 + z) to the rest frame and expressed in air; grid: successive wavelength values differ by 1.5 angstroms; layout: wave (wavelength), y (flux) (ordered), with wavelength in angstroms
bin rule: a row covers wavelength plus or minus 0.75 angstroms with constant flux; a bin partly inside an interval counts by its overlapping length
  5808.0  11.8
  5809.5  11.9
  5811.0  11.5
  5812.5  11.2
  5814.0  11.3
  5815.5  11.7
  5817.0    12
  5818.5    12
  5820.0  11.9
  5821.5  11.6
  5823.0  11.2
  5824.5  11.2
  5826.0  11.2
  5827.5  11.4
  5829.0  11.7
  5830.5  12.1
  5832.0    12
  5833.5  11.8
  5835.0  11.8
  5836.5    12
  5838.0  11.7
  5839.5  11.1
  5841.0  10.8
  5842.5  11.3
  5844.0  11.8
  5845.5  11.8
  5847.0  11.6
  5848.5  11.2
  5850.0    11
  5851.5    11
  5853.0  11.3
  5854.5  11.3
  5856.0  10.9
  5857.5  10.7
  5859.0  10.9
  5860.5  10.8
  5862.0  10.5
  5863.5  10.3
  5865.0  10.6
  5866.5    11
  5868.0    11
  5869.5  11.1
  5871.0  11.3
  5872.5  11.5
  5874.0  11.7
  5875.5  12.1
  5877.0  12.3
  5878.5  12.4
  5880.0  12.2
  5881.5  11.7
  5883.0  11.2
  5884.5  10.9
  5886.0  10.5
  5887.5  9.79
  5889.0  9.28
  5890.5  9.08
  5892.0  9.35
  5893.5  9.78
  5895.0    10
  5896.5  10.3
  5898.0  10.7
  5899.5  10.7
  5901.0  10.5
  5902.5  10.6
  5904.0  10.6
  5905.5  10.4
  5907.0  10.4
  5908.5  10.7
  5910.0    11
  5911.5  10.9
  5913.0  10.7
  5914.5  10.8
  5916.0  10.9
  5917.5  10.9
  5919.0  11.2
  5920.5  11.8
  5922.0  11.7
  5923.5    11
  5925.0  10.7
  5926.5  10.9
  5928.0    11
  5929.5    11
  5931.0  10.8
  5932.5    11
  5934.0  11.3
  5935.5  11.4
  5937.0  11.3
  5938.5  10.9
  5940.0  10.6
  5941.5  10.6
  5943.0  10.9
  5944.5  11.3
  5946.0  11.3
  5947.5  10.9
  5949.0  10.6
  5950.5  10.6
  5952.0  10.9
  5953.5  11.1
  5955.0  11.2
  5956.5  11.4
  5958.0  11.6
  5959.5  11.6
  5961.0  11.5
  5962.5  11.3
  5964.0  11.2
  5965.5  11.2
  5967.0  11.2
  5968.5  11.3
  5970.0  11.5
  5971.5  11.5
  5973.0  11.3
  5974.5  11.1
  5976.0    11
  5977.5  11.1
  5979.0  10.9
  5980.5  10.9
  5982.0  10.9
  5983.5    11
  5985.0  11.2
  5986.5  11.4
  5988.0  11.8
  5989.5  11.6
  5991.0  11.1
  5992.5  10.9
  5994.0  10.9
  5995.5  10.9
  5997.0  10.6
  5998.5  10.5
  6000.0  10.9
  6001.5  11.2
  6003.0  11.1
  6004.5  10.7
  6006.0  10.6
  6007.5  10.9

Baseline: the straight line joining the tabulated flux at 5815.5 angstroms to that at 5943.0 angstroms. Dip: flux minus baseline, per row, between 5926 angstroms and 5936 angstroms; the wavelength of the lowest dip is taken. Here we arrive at 5931.0 angstroms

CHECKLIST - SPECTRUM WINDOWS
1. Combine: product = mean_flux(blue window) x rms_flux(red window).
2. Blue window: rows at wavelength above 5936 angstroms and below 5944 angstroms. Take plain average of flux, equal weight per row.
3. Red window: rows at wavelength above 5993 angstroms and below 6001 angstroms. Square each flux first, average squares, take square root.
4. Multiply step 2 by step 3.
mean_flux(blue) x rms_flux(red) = 117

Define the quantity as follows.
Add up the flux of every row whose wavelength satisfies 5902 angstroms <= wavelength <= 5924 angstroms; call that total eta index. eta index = 164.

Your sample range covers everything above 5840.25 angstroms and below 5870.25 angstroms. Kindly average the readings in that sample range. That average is 11.0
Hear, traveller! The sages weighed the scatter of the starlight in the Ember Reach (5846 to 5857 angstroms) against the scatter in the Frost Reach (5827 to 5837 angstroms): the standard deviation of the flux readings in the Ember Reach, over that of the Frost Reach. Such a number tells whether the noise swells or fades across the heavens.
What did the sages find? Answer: 1.02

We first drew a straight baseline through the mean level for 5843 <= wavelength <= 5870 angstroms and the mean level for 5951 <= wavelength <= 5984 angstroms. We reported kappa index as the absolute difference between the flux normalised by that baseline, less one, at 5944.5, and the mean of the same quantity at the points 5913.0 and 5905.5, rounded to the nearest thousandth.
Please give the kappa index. 0.063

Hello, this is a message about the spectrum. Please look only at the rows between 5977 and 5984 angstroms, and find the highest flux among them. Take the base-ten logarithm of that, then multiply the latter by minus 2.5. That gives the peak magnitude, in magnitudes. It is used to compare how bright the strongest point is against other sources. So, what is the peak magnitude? -2.613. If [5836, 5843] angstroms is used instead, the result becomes -2.698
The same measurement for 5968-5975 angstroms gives -2.652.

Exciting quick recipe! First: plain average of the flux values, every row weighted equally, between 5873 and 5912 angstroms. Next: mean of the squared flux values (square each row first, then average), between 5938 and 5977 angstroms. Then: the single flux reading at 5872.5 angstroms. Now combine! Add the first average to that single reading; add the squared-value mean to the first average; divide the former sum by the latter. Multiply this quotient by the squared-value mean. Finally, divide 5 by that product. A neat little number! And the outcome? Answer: 0.244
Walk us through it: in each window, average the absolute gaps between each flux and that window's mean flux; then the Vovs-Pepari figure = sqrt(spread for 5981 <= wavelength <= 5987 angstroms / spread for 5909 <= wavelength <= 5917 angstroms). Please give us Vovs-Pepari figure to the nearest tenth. 1.4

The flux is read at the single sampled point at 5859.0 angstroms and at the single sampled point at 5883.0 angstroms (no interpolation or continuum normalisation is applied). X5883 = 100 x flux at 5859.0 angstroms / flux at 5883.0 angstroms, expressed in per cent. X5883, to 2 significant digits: 97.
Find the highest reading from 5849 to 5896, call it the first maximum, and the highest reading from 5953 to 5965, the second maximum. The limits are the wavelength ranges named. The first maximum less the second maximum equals 0.80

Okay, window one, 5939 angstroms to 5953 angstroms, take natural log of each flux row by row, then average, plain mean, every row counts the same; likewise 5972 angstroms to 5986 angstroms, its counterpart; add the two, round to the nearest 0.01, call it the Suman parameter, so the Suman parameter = 4.79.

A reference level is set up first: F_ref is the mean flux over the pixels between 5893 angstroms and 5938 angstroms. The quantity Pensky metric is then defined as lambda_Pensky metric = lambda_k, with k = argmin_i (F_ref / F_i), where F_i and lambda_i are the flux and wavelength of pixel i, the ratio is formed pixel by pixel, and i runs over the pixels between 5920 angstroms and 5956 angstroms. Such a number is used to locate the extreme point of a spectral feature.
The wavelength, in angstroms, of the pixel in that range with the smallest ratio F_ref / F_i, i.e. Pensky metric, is 5920.5 angstroms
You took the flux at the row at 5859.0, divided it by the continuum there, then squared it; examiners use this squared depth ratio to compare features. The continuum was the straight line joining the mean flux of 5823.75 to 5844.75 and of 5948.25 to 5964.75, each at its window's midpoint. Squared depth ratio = 0.90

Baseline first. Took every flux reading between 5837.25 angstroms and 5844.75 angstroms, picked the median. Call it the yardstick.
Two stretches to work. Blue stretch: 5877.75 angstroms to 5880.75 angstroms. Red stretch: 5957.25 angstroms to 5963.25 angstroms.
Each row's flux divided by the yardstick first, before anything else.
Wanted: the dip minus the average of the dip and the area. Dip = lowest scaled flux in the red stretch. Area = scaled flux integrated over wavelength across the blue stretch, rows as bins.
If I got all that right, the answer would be -1.1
